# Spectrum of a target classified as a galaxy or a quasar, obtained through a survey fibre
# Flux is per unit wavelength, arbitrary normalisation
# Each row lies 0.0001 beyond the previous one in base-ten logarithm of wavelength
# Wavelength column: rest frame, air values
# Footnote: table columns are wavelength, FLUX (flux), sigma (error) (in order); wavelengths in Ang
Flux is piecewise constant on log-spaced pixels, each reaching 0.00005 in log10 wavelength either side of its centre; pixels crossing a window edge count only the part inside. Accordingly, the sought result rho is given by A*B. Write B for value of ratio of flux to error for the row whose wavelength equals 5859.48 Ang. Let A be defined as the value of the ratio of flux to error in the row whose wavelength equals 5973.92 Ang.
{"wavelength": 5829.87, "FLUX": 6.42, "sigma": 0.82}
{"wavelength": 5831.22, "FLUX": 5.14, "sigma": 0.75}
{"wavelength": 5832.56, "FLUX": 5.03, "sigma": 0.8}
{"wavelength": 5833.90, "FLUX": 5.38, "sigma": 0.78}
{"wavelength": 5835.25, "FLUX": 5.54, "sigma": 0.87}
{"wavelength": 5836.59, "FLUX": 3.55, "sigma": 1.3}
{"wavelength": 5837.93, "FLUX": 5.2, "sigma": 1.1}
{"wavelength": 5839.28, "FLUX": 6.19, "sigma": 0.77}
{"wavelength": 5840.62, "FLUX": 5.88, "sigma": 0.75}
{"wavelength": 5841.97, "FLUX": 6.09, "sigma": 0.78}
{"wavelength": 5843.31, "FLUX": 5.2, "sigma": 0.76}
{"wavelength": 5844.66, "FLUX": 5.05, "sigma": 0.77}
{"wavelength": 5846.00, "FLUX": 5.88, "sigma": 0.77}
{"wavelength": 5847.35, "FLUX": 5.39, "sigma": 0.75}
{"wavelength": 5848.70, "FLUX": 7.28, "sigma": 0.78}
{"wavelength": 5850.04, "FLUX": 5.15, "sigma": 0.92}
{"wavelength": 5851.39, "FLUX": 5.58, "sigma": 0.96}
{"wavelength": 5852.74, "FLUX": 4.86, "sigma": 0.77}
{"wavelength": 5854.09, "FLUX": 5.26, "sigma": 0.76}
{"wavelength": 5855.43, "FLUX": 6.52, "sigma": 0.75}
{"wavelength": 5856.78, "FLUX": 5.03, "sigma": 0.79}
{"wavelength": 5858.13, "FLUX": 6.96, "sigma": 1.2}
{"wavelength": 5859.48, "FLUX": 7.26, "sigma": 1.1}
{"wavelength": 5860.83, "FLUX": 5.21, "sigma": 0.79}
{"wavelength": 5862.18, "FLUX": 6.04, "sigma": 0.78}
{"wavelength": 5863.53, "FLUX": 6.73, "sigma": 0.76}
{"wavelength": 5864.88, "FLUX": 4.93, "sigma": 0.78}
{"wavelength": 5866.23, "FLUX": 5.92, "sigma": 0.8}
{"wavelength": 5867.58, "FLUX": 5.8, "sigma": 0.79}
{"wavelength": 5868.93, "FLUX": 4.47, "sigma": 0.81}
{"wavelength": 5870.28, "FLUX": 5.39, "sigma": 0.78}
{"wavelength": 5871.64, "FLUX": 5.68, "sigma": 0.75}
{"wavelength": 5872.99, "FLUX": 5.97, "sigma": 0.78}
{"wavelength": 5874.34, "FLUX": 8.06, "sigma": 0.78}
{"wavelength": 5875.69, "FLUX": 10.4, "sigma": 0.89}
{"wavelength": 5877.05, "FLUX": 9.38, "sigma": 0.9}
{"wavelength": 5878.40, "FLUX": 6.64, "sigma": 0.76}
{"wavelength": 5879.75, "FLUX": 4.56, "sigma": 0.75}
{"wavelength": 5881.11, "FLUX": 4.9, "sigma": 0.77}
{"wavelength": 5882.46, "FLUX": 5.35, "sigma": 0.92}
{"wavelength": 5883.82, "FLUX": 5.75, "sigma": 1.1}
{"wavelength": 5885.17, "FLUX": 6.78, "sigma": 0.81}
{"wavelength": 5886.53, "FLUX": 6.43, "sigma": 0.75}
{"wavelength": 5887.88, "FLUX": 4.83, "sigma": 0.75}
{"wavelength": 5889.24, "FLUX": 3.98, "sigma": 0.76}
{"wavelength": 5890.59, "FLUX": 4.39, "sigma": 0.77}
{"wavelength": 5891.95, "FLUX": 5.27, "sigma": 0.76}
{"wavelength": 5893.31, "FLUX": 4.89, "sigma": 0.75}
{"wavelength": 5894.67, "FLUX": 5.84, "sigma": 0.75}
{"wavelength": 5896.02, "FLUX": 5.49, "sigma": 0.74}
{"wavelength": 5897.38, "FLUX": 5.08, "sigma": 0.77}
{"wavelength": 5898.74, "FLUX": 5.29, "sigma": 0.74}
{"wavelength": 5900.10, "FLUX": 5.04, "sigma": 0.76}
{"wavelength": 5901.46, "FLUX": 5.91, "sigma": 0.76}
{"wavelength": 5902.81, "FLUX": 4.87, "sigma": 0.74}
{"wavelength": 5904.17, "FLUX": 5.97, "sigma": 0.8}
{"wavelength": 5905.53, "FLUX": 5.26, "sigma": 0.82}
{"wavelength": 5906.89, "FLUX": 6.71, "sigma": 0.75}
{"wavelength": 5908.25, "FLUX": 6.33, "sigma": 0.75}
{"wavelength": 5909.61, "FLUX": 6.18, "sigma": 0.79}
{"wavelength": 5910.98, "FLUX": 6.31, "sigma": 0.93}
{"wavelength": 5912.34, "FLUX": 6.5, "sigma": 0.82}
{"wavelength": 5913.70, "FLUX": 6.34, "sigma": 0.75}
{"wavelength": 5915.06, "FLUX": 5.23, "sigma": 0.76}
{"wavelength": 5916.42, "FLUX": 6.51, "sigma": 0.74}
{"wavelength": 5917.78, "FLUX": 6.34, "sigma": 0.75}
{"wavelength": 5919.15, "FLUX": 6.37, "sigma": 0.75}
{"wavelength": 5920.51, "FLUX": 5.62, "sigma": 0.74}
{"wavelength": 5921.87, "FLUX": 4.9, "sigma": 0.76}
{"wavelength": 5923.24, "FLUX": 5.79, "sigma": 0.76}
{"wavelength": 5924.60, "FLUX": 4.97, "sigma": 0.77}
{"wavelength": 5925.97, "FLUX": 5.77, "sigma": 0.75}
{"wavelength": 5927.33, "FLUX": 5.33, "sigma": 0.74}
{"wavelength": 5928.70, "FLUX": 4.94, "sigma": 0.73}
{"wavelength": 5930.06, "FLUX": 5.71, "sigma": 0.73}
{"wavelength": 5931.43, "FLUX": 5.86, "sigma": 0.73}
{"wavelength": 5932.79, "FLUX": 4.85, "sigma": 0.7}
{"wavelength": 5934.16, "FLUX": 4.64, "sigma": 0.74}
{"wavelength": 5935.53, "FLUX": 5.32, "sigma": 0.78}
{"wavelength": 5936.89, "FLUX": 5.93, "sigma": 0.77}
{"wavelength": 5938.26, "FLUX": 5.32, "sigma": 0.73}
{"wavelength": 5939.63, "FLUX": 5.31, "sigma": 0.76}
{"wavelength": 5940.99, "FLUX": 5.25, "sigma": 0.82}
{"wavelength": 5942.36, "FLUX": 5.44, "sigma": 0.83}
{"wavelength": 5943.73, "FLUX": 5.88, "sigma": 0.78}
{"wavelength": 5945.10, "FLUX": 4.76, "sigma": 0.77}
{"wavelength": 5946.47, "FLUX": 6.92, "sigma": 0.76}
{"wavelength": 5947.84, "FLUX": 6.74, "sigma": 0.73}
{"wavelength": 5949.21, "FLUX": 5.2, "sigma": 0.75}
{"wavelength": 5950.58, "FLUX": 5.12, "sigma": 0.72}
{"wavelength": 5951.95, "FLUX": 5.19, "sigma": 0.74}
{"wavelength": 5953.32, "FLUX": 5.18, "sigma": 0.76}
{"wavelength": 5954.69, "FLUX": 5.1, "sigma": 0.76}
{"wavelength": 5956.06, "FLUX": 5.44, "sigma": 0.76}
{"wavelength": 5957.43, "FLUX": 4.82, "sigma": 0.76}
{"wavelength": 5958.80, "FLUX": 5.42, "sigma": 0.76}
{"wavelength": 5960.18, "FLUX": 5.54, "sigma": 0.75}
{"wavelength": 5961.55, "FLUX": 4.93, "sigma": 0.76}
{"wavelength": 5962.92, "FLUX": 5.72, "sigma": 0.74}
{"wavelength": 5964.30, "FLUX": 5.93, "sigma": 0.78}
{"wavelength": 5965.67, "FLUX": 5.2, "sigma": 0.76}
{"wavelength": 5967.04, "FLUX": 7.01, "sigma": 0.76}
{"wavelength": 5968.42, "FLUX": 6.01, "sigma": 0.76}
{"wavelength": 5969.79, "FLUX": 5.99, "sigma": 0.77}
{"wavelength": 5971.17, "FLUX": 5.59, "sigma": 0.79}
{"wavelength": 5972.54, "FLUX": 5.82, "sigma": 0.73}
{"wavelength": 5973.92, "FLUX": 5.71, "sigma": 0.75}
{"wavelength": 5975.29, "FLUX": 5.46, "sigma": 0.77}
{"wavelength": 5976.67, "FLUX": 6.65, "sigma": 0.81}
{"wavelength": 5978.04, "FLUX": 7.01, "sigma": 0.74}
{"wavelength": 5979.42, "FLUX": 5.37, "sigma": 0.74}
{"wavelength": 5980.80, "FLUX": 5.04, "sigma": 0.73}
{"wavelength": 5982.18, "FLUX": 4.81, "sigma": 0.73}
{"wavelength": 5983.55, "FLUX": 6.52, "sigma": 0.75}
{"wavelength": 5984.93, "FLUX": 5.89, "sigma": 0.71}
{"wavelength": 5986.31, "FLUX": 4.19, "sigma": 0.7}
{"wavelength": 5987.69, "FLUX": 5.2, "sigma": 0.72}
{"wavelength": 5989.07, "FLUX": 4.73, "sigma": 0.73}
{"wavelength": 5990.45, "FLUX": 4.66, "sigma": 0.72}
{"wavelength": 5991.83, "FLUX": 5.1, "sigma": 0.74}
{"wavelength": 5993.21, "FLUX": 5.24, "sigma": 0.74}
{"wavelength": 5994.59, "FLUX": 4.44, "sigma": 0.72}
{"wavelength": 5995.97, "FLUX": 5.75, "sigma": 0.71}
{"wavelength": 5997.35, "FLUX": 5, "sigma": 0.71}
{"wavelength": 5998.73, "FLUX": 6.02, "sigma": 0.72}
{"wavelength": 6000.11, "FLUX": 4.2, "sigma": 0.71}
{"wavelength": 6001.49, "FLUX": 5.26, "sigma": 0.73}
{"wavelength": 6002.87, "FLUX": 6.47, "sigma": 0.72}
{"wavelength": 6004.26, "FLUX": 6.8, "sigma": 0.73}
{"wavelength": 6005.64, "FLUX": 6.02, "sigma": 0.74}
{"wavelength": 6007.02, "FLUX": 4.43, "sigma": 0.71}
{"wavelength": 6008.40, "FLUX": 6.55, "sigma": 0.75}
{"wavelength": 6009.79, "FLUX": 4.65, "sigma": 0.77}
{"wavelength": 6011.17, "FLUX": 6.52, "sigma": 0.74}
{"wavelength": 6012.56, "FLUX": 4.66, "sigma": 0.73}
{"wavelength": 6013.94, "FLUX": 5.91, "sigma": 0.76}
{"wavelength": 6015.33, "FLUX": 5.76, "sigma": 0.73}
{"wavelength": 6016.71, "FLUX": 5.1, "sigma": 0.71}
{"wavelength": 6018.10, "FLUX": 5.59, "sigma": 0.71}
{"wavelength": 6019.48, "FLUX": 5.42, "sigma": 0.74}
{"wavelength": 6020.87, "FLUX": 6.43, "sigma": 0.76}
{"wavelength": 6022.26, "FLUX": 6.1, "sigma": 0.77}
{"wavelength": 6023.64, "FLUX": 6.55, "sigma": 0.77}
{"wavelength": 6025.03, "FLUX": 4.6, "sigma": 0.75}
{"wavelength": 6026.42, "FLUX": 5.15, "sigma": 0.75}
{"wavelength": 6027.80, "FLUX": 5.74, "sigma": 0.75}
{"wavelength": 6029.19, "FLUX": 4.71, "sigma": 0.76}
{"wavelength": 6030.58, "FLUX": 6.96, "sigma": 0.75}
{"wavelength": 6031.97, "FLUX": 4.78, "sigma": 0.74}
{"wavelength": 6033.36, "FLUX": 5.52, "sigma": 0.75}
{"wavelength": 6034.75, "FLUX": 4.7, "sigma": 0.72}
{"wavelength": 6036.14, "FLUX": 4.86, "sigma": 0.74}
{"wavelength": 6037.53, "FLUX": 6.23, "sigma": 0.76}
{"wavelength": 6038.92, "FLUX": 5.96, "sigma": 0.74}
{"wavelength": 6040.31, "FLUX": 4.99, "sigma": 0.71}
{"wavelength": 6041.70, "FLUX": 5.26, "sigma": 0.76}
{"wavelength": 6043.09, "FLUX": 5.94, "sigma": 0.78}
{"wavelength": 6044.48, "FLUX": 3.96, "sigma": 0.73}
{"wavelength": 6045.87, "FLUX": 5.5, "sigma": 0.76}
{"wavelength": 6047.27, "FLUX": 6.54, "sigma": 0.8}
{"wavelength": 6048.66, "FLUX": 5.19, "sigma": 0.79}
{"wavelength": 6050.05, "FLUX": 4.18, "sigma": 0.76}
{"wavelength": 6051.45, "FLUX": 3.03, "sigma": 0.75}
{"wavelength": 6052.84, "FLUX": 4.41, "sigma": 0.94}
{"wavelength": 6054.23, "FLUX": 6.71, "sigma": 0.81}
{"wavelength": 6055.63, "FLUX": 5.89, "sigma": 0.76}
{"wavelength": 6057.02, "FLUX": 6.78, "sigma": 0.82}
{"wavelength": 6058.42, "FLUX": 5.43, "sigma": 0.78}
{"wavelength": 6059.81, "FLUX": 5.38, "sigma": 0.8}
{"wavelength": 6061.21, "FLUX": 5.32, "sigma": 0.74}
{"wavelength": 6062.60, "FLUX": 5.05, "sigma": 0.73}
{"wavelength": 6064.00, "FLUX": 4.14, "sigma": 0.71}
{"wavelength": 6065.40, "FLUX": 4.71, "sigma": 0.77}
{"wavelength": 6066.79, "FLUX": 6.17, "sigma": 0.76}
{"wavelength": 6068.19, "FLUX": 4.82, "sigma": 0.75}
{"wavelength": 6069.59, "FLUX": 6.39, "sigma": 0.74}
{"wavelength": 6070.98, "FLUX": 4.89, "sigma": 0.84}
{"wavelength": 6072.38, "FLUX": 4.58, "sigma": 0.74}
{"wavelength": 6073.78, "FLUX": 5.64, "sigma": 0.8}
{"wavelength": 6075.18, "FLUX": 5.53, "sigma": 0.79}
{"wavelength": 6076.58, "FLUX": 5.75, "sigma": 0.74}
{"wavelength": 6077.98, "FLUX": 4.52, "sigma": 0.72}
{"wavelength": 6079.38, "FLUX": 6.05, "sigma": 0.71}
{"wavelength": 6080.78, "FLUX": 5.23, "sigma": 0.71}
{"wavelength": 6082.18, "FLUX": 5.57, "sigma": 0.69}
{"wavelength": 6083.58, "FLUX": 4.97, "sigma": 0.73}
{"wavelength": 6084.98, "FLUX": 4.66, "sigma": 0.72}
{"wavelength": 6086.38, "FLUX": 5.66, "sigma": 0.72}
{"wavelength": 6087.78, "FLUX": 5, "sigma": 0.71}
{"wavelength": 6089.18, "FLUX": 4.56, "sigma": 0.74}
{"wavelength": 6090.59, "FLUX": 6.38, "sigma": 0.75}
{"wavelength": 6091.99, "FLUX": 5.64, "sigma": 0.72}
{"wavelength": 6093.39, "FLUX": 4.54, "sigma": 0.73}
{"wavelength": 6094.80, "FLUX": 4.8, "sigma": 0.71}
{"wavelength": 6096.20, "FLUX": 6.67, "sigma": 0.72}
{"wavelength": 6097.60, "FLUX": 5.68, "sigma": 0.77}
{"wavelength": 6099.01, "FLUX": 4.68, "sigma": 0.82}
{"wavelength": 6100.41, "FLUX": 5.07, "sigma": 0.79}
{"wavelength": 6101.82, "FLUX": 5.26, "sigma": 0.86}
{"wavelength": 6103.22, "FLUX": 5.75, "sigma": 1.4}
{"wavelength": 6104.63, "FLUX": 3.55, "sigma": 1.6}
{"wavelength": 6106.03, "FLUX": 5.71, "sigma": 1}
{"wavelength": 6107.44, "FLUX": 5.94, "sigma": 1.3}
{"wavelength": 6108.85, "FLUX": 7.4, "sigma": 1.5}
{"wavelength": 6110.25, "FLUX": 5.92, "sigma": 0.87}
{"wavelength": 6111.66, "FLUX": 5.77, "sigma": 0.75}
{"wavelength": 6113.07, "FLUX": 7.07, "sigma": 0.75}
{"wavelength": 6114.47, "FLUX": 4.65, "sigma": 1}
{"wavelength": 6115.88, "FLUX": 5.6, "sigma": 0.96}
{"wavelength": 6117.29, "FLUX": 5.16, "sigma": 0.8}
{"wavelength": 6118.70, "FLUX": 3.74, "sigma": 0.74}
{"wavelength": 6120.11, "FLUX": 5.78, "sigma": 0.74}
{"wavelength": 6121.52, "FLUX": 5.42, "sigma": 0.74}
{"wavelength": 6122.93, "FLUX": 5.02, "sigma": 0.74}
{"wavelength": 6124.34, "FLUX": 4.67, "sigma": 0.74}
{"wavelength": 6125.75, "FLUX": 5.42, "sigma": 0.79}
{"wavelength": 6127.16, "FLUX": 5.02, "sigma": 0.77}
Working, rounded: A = 7.6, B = 6.6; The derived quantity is 50.2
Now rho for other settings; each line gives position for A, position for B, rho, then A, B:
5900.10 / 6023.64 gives 56.4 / 6.6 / 8.5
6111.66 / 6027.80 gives 58.9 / 7.7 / 7.7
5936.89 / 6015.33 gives 60.8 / 7.7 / 7.9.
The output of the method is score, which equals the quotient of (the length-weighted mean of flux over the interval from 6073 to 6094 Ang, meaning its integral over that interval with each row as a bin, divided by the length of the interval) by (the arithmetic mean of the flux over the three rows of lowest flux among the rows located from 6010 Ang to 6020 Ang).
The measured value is 1.1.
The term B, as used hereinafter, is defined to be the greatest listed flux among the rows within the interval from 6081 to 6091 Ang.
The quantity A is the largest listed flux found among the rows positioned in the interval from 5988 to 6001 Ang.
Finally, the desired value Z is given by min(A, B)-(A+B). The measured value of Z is -6.4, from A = 6.02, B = 6.38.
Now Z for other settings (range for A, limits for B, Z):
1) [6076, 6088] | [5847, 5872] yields -7.3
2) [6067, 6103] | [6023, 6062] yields -7.0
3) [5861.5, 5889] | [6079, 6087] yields -10.4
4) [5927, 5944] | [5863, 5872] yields -6.7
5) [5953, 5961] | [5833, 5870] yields -7.3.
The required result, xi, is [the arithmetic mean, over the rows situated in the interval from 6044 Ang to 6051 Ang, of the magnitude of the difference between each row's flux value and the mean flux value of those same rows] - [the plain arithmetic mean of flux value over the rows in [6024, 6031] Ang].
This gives -4.6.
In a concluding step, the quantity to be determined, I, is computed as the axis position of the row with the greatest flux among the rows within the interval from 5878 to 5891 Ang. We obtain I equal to 5885.17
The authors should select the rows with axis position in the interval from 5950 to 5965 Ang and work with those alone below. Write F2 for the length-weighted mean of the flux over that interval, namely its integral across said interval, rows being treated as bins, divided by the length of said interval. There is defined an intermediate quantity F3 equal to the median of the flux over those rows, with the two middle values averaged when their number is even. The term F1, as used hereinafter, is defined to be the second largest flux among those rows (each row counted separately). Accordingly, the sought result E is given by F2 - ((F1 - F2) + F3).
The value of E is -0.3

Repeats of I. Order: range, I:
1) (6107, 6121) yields 6108.85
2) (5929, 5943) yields 5936.89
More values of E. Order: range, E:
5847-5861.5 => -0.9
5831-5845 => -0.7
